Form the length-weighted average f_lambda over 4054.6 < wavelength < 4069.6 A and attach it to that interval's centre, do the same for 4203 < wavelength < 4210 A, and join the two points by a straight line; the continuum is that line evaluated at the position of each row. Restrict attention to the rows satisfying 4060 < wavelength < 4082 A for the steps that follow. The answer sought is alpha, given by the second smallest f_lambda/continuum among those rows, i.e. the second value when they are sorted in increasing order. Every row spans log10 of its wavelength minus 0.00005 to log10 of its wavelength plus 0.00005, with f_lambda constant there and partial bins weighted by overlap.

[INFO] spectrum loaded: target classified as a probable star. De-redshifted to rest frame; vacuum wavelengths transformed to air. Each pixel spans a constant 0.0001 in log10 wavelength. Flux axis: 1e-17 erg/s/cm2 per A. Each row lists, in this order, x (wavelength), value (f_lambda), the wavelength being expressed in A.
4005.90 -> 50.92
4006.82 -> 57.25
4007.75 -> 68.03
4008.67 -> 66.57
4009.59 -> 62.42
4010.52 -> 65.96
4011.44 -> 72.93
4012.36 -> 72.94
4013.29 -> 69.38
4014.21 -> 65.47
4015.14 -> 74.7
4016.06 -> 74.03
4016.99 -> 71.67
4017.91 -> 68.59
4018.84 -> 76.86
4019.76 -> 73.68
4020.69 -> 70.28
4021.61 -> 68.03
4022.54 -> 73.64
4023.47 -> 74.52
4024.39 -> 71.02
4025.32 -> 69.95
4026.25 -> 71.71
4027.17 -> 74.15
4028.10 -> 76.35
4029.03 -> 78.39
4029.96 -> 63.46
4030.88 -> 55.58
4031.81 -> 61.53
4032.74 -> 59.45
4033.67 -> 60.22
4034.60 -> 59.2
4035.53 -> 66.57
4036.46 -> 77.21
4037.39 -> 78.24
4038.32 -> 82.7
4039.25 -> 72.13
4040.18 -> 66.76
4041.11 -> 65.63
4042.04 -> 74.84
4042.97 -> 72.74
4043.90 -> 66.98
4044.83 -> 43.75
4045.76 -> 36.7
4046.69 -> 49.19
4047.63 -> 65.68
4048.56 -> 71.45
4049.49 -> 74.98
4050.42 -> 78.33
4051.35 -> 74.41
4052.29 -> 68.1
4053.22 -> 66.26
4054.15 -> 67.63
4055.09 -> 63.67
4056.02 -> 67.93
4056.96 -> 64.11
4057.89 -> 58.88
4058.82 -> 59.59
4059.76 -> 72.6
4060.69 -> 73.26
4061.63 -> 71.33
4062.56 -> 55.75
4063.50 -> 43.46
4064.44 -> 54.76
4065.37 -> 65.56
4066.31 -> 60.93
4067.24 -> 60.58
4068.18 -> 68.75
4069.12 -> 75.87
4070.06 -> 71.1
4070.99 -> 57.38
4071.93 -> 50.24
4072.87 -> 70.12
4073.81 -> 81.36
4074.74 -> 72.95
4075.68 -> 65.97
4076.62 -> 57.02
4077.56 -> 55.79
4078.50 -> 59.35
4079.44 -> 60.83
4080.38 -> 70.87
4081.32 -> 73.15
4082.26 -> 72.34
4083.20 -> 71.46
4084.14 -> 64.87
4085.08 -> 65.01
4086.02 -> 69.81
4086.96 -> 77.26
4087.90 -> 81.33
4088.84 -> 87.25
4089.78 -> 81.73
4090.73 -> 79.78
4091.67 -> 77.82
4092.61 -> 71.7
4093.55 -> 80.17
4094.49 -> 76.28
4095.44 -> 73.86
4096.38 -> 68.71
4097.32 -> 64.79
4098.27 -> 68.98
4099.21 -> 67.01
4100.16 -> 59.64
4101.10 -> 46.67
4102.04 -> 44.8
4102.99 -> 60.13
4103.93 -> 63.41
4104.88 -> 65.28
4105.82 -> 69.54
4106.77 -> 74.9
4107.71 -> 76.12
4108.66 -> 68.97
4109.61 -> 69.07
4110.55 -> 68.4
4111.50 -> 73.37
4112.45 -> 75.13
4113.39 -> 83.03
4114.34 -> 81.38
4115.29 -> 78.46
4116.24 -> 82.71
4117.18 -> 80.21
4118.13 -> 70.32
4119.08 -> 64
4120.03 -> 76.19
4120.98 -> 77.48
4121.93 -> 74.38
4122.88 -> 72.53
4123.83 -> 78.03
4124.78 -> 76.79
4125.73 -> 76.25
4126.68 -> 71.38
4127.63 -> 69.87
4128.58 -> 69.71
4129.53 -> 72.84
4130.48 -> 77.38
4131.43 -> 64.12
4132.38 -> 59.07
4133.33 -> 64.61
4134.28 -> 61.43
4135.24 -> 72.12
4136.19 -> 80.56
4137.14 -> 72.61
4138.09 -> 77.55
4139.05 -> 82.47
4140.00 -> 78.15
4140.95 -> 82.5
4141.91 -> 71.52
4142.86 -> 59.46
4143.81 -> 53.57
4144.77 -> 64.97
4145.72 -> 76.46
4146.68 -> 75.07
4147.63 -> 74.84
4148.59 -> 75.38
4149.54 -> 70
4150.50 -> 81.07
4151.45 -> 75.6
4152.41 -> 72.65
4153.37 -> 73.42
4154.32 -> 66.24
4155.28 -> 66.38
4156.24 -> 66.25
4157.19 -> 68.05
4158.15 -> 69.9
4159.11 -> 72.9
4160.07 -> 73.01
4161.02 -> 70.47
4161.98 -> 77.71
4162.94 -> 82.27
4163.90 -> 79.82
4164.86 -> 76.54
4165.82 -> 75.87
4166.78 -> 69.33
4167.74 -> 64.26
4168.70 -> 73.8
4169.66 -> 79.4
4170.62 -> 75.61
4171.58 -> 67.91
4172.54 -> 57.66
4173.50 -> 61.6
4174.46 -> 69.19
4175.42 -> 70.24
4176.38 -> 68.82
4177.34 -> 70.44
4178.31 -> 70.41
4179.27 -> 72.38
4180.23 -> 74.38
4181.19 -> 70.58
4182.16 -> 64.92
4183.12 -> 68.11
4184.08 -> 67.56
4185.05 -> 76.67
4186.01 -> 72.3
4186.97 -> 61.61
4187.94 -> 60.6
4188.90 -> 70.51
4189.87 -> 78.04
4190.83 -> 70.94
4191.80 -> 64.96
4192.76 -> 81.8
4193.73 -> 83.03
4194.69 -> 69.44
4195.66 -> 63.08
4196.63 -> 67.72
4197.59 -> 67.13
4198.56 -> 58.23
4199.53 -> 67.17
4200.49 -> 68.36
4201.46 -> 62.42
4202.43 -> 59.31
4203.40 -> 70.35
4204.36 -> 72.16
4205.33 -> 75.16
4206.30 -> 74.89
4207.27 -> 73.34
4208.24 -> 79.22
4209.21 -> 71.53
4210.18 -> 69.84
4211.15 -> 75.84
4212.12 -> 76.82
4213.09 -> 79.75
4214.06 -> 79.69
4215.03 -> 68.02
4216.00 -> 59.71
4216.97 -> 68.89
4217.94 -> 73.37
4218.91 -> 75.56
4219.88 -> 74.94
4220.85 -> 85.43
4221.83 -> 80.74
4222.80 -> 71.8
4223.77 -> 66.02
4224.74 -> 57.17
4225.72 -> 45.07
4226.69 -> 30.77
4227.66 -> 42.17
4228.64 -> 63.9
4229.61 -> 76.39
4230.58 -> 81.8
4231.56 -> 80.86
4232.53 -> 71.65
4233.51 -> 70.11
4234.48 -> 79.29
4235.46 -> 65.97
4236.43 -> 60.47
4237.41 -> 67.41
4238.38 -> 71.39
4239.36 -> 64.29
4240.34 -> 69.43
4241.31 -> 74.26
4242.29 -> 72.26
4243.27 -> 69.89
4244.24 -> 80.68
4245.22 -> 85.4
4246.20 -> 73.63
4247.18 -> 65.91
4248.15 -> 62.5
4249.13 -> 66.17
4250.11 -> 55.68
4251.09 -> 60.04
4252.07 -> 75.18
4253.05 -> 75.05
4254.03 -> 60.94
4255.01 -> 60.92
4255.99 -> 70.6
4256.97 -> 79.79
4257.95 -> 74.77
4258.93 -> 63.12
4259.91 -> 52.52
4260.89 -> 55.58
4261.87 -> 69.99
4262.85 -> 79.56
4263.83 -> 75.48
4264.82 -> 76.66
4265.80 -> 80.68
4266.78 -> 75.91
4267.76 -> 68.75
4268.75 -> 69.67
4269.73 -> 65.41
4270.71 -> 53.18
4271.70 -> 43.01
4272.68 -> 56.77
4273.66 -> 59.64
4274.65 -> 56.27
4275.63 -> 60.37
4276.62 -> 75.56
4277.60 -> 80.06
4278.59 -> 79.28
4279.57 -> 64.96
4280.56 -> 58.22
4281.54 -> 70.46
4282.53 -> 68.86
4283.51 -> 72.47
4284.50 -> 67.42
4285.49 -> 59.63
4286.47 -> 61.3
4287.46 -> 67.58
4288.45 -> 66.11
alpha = 0.78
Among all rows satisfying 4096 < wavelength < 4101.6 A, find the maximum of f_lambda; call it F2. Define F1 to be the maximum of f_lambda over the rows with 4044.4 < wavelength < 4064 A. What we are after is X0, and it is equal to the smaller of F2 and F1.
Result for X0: 69.0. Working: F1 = 78.33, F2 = 68.98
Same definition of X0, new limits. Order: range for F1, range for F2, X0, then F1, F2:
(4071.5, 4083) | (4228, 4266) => 81.4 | 81.36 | 85.4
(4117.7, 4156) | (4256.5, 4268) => 80.7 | 82.5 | 80.68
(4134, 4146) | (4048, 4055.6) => 78.3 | 82.5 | 78.33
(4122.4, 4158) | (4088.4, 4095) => 82.5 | 82.5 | 87.25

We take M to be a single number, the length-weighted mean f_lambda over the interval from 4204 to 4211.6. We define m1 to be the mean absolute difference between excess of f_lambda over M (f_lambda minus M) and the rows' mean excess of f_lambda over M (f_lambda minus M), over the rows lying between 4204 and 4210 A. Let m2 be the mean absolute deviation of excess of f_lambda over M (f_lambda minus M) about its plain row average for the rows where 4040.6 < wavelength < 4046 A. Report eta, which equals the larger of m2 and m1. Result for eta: 13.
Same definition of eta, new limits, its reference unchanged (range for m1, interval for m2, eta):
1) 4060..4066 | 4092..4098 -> 9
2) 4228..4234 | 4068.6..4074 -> 9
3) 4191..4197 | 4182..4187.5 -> 7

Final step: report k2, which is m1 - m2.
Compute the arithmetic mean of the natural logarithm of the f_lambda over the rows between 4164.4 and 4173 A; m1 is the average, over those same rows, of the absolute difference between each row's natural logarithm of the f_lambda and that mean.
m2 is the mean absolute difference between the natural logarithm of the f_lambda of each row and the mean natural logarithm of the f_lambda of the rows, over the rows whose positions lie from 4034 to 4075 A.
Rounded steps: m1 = 0.081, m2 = 0.13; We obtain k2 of -0.05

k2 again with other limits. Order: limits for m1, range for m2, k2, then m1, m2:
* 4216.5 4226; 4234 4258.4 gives 0.04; 0.131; 0.09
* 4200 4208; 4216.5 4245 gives -0.07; 0.068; 0.14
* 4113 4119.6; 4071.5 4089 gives -0.03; 0.078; 0.11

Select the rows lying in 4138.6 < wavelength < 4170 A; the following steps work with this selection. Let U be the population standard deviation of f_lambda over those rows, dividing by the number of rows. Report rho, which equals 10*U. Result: 66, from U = 6.6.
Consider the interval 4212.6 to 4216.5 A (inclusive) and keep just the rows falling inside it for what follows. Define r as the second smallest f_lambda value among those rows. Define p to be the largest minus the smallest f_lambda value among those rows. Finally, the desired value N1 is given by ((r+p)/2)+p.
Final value 64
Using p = 20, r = 68.02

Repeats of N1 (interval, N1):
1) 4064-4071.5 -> 60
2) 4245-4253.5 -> 75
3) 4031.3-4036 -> 41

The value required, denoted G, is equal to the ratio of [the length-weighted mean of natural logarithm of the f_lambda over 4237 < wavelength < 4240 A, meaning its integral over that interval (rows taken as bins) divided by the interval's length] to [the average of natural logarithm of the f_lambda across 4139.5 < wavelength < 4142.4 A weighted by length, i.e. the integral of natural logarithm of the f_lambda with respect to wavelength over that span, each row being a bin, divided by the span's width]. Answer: 0.97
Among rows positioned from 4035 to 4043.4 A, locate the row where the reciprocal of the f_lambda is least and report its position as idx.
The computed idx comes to 4038.32 A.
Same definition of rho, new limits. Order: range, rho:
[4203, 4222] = 54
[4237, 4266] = 82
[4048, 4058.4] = 54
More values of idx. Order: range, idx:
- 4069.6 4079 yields 4073.81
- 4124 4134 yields 4130.48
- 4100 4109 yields 4107.71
